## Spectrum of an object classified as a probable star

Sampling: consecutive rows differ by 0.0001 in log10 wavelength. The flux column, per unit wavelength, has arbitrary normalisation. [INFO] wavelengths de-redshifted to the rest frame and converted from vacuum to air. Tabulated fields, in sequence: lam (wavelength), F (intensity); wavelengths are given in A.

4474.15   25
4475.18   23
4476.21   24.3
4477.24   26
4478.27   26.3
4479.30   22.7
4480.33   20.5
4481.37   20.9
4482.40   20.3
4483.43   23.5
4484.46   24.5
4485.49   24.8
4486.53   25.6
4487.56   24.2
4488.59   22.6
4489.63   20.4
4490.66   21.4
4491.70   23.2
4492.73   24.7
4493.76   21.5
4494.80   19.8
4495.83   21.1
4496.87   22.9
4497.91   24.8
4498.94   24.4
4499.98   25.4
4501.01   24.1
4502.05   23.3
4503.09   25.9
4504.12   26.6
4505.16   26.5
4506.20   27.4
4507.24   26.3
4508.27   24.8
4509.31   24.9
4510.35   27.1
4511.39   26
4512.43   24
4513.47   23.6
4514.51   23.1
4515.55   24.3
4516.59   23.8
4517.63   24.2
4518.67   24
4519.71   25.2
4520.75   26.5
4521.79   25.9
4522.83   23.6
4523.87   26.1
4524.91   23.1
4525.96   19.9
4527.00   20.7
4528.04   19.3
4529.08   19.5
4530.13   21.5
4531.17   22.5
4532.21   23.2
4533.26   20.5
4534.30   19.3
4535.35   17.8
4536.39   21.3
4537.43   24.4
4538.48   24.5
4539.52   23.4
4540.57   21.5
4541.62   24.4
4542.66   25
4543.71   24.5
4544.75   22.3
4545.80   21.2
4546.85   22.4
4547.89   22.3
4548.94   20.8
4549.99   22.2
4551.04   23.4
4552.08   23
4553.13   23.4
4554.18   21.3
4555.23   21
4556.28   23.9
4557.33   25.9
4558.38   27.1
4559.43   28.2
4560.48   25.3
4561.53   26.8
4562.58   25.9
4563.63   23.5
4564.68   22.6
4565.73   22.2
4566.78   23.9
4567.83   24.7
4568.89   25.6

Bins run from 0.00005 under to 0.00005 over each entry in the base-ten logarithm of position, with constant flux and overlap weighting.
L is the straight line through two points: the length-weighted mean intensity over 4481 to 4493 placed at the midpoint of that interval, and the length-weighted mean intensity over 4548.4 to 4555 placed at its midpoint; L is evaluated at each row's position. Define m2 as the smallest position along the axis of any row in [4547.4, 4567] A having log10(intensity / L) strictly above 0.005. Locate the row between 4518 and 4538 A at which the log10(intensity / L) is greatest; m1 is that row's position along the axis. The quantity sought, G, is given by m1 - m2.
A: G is -30.3 A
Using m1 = 4520.75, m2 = 4551.04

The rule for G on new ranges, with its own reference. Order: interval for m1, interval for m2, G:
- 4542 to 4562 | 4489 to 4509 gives 66.7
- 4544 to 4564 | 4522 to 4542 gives 36.6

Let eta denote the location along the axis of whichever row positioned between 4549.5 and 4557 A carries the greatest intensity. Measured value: 4556.28 A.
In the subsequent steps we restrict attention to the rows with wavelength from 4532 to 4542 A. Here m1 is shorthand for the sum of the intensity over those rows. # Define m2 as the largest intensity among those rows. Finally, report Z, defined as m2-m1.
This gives -196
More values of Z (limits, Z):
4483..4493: -209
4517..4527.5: -213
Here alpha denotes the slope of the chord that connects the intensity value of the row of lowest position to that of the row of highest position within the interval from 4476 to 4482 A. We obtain -0.66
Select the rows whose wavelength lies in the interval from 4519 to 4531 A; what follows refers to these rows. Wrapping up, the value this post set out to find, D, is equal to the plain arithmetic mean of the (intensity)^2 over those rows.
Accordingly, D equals 529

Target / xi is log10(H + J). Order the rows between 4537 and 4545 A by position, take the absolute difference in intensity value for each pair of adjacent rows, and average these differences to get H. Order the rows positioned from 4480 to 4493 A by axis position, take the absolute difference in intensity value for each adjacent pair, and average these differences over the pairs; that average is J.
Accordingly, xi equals 0.42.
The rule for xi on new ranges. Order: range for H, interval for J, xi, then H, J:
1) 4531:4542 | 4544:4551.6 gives 0.47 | 1.87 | 1.08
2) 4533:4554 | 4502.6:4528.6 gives 0.41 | 1.36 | 1.22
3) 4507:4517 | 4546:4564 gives 0.39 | 1.06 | 1.39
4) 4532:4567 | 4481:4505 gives 0.47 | 1.48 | 1.46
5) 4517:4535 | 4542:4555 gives 0.42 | 1.52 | 1.10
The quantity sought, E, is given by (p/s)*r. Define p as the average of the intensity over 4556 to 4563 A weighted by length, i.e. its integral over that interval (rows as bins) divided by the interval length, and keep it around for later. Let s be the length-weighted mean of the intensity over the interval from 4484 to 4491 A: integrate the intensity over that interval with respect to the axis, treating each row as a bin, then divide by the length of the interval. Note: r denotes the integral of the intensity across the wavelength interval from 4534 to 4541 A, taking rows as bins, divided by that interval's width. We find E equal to 24.5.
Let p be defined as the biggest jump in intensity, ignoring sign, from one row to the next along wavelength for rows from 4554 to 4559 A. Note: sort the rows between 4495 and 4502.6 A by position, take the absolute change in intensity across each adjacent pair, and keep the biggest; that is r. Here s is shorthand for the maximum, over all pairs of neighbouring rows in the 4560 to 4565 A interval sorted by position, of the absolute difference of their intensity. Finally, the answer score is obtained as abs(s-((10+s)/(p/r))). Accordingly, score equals 5.7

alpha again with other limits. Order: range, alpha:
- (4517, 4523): -0.12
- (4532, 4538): 0.23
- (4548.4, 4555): 0.10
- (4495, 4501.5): 0.58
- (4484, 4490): -0.79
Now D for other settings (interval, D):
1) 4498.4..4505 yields 624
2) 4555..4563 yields 655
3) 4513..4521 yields 593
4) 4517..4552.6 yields 517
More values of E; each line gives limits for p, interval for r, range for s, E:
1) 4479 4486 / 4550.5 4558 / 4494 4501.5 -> 22.5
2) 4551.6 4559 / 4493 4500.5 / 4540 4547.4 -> 23.6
